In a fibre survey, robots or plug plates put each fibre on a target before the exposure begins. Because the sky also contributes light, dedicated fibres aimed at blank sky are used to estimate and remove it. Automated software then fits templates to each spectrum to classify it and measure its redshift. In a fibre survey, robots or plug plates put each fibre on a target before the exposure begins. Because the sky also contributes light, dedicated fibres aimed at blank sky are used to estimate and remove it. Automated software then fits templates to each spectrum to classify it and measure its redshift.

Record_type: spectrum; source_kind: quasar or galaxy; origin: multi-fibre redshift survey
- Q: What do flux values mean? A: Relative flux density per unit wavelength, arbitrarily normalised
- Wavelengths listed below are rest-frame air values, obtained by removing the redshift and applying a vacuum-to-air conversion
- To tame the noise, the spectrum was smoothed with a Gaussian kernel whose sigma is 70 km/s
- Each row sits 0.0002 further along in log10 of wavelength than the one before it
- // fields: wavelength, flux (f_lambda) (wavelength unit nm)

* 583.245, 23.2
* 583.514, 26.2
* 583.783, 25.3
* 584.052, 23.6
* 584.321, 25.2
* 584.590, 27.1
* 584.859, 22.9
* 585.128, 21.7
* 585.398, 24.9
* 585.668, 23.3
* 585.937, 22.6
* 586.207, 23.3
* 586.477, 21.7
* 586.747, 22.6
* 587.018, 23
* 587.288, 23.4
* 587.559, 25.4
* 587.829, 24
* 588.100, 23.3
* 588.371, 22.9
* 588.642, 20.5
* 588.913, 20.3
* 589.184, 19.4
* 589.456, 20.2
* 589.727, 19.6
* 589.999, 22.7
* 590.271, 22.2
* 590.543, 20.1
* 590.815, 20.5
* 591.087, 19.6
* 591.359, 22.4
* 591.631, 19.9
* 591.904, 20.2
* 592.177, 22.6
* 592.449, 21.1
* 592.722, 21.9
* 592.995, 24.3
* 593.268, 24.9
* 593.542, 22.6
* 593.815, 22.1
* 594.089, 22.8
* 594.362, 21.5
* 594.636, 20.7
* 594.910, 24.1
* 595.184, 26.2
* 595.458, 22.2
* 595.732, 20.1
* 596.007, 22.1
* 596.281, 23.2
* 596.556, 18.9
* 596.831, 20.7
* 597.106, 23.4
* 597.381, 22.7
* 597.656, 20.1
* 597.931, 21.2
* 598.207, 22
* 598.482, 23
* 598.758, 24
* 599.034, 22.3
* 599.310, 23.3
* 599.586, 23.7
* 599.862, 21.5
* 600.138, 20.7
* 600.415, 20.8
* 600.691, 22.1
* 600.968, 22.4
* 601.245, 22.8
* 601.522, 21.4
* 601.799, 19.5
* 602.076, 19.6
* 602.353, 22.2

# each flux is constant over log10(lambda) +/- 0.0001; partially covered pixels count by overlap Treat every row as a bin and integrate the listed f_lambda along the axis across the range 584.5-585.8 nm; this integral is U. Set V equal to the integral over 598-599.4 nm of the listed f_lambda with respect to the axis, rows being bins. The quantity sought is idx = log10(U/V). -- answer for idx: -0.012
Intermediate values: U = 31.0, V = 31.9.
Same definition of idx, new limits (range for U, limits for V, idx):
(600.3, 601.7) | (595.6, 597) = 0.016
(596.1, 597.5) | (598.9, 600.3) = -0.010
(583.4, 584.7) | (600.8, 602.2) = 0.048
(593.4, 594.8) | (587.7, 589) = 0.027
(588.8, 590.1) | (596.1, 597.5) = -0.061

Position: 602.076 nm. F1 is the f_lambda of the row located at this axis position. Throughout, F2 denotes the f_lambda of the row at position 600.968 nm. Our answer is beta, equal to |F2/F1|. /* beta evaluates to 1.14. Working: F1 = 19.6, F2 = 22.4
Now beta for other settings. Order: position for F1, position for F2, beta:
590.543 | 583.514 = 1.30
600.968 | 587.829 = 1.07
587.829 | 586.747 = 0.94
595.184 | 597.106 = 0.89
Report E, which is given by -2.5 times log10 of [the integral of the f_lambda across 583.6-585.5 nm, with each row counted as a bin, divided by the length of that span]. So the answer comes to -3.47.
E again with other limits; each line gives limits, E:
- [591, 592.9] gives -3.32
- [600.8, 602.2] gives -3.31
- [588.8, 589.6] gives -3.25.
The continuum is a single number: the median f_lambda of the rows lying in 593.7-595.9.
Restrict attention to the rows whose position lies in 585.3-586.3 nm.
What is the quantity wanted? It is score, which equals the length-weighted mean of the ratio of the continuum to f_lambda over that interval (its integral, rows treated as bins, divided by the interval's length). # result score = 0.94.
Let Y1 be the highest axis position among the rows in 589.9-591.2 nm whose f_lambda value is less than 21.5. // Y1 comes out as 591.087 nm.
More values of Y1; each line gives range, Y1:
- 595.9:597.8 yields 597.656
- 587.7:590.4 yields 589.727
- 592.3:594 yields 592.449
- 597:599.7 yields 597.931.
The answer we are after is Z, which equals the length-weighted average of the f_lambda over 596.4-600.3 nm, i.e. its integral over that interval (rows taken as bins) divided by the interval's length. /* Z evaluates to 21.96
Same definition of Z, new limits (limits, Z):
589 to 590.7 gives 20.68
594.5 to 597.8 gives 22.03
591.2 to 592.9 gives 21.40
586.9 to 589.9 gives 22.00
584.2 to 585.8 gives 24.18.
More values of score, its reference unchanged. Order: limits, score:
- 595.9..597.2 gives 1.03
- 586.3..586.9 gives 0.99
